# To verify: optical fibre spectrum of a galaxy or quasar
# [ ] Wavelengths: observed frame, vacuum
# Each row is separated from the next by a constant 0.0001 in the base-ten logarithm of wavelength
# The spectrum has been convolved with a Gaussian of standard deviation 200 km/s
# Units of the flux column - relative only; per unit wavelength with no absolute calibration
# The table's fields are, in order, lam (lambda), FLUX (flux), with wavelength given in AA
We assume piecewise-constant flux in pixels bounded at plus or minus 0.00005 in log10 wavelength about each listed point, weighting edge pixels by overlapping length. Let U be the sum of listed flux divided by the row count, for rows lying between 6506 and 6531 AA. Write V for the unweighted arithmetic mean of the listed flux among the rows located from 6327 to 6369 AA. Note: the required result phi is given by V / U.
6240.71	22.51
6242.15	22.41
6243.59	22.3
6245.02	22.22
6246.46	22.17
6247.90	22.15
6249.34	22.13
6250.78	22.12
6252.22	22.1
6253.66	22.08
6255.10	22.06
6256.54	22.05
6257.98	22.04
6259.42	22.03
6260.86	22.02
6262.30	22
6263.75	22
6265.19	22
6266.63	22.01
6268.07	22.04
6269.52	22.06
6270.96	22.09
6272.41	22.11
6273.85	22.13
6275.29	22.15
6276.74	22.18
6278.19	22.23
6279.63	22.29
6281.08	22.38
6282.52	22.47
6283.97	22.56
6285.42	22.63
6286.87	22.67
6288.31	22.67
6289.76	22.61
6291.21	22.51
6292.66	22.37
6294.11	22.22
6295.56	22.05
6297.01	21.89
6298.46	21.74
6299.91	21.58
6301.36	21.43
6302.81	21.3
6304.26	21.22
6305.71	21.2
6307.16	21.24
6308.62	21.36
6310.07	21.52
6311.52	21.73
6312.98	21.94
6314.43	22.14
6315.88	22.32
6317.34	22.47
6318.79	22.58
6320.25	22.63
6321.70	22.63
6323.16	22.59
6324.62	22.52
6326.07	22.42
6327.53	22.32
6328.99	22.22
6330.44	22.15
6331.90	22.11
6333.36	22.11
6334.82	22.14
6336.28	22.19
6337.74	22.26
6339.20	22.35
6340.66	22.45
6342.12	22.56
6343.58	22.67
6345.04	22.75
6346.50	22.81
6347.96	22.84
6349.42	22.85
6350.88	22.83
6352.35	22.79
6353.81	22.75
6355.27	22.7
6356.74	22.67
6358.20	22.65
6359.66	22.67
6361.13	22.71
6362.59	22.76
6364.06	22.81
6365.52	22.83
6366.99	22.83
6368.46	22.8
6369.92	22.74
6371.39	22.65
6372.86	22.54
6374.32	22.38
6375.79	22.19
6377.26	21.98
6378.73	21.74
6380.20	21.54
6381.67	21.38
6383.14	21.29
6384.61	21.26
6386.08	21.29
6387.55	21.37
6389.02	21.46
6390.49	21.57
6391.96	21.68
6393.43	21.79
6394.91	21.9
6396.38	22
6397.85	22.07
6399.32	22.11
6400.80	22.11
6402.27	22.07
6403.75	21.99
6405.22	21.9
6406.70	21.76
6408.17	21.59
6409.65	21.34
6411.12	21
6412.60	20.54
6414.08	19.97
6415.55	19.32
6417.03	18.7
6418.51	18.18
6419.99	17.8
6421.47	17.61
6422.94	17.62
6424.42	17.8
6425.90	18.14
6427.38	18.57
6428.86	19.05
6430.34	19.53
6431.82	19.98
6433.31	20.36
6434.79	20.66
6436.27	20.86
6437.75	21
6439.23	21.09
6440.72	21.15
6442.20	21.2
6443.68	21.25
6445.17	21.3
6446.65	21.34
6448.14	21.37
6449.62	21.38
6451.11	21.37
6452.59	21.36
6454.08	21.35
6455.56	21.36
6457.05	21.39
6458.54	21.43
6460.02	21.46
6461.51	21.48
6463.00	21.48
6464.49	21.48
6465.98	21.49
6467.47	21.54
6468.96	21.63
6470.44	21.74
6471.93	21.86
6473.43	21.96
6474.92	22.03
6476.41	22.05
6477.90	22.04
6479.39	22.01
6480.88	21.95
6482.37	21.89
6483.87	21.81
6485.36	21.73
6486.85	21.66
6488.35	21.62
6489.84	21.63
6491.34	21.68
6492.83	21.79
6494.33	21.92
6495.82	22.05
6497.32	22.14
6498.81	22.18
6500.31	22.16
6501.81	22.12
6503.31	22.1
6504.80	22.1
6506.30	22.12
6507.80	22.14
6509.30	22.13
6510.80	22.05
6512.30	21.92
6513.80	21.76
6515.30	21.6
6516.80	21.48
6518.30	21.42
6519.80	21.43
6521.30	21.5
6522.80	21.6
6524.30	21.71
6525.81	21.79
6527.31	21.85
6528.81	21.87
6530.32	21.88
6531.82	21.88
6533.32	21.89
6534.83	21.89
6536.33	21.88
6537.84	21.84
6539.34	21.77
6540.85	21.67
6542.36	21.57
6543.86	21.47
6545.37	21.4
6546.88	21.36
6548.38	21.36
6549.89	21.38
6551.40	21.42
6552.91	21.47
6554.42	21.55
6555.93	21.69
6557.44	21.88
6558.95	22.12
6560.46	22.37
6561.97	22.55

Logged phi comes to 1.04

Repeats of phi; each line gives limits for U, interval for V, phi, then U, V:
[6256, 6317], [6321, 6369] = 1.02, 22.0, 22.6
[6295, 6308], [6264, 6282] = 1.03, 21.5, 22.1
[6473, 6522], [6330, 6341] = 1.02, 21.9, 22.2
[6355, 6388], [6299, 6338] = 0.99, 22.3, 22.0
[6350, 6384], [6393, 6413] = 0.97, 22.4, 21.7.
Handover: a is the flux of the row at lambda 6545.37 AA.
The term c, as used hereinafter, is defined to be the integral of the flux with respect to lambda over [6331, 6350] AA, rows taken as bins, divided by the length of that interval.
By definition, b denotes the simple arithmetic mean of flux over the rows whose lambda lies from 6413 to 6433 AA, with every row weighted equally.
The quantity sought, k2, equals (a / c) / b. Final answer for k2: 0.0511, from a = 21.4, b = 18.6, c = 22.5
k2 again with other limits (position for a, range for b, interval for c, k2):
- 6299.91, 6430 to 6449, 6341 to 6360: 0.0455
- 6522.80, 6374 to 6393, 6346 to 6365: 0.0439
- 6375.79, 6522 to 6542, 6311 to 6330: 0.0455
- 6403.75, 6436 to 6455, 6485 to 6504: 0.0473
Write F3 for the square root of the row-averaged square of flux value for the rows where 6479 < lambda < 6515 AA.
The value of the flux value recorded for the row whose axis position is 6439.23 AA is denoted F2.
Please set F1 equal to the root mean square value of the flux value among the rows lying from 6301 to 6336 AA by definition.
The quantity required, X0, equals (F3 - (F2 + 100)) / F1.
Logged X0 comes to -4.50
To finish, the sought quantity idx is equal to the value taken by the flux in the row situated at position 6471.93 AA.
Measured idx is 21.86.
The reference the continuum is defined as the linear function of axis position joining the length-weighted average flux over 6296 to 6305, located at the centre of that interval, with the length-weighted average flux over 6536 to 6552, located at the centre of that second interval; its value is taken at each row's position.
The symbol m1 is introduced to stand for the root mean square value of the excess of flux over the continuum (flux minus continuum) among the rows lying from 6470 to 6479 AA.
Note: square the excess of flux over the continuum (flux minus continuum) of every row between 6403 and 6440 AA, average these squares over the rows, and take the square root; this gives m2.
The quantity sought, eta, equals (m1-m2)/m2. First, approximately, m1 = 0.4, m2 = 2.23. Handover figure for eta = -0.8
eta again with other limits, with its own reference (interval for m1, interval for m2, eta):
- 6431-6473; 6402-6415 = -0.3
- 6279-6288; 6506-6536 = 1.8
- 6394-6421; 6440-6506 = 3.7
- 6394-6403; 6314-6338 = -0.4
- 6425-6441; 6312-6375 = 0.8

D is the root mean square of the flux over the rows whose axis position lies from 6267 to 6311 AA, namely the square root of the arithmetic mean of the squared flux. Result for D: 22.0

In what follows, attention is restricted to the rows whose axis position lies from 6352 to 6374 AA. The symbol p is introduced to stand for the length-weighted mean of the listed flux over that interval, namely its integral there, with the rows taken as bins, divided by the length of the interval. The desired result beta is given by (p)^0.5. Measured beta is 4.77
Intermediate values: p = 22.7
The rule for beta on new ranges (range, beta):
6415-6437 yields 4.35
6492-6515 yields 4.69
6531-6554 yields 4.65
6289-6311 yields 4.66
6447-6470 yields 4.63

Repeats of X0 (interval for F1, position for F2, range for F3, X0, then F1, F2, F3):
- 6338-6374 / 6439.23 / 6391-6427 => -4.43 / 22.7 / 21.09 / 20.5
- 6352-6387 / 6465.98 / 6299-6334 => -4.45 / 22.3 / 21.49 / 22.0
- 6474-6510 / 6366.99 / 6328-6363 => -4.57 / 22.0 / 22.83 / 22.5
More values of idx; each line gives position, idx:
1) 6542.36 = 21.57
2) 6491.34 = 21.68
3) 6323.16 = 22.59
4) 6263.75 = 22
